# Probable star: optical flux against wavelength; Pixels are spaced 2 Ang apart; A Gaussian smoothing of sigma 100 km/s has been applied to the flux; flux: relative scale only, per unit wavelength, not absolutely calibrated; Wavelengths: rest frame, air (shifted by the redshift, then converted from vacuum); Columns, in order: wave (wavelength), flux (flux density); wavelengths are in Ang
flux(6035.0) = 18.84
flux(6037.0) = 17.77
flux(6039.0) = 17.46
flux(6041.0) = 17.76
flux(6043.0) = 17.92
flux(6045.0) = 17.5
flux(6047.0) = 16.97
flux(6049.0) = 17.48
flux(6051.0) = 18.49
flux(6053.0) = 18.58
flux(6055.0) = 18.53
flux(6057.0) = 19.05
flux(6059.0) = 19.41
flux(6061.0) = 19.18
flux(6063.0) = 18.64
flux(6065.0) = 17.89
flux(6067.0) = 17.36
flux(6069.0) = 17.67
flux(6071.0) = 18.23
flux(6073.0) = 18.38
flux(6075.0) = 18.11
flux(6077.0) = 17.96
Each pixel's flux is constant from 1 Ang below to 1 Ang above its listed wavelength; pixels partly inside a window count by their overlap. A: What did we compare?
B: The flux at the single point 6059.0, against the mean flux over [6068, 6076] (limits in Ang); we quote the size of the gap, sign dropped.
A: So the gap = 1.31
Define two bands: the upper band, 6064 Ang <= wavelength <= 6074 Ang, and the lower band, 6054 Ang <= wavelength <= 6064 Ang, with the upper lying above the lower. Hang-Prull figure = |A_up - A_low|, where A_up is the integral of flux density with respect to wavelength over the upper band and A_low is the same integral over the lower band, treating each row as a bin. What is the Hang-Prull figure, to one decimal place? 10.6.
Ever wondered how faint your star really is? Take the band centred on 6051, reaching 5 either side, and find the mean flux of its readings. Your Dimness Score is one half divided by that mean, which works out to 0.0278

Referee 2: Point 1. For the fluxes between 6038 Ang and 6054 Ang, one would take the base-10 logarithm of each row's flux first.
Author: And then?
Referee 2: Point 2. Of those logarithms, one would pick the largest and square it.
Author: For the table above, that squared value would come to 1.61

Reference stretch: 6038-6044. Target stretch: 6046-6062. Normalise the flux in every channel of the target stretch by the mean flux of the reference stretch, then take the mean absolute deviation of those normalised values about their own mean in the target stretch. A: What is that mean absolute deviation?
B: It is 0.035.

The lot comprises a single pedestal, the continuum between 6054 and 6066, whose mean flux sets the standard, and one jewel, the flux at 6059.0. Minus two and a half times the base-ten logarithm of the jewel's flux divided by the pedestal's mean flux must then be -0.036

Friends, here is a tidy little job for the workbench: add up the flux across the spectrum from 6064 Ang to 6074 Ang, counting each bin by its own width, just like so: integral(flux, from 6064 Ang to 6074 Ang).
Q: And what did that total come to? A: 179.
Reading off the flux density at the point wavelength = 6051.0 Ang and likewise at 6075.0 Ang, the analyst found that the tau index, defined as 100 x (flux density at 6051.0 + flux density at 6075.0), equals 3660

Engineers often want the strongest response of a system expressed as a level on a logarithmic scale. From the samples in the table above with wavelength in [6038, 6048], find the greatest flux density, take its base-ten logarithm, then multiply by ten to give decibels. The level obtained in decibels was 12.5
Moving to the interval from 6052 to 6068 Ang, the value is 12.9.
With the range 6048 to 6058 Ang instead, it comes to 12.8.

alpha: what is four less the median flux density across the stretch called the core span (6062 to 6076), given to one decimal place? -14.1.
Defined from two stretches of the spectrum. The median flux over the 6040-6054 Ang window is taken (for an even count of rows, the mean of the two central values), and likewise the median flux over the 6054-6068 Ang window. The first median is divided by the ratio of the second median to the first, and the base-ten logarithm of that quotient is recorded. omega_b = 1.23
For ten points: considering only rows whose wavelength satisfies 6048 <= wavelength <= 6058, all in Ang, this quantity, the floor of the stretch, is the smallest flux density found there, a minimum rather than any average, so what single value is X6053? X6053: 17.48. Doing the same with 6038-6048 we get 16.97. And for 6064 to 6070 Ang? 17.36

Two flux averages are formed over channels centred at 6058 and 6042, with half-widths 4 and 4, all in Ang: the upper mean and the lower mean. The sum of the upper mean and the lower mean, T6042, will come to 36.7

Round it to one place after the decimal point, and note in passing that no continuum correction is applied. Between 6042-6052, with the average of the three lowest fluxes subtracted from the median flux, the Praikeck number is 0.2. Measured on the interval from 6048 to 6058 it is 0.4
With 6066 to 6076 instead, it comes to 0.4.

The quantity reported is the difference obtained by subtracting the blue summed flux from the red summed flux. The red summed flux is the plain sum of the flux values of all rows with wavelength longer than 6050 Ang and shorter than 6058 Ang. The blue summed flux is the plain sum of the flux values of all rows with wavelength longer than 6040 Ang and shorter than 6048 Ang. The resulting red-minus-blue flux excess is 4.5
